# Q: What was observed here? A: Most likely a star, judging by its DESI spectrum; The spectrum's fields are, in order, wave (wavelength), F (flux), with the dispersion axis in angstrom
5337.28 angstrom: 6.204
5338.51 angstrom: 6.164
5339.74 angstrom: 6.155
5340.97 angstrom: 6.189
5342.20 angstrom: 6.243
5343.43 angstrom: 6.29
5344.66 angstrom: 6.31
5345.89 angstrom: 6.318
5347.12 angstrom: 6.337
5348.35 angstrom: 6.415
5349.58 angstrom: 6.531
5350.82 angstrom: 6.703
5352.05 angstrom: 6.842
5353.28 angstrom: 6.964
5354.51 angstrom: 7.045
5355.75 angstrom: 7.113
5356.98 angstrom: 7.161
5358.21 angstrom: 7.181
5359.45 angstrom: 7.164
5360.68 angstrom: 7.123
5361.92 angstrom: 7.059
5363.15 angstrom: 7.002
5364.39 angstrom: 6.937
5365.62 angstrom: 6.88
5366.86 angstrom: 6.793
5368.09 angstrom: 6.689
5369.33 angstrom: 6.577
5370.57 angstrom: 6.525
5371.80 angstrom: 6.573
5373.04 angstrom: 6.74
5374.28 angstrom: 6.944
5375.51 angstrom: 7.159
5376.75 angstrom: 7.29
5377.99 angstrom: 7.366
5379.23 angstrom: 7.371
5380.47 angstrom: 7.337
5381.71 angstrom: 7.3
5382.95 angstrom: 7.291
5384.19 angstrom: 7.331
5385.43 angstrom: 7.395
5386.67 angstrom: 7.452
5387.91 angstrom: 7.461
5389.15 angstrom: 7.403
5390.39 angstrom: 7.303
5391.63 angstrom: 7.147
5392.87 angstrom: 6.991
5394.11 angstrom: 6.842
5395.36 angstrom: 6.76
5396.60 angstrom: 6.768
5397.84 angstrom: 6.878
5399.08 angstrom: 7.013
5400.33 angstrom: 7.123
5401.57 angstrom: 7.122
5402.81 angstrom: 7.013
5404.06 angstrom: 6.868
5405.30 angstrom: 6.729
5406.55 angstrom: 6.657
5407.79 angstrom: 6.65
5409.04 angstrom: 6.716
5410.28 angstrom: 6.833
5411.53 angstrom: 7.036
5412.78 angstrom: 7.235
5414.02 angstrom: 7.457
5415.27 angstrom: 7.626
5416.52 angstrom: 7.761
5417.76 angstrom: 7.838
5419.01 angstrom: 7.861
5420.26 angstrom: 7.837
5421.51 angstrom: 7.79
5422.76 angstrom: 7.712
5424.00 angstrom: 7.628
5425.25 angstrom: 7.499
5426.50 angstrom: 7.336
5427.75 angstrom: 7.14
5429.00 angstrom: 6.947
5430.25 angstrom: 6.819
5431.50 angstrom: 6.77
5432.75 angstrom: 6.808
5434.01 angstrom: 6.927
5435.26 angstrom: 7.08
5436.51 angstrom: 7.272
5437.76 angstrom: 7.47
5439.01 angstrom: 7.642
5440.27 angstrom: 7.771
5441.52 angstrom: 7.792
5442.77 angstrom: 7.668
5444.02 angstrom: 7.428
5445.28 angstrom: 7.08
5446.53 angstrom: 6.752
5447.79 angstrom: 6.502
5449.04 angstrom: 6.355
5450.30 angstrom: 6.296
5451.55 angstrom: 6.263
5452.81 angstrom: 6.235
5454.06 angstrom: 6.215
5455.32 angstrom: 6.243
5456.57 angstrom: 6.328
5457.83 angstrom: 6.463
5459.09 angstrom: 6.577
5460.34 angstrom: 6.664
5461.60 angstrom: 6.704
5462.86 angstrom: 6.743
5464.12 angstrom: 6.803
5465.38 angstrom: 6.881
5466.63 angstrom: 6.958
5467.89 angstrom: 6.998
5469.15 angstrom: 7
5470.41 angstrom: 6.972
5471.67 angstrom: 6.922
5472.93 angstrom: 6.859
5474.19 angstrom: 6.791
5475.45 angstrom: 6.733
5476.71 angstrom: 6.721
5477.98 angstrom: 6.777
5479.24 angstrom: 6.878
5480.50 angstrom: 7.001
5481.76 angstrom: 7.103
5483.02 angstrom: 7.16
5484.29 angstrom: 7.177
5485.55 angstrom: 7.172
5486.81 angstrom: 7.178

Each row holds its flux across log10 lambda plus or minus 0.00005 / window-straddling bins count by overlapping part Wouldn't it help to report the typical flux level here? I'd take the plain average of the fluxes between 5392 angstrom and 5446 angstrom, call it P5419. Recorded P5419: 7.21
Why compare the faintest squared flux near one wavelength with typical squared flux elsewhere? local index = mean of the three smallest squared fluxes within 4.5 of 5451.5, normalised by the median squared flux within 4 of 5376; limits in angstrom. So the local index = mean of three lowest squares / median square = 0.74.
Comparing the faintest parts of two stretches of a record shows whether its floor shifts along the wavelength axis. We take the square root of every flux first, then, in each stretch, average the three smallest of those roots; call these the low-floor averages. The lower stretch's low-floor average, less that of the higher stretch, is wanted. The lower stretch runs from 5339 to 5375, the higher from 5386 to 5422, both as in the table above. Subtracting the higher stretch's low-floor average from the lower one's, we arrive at -0.09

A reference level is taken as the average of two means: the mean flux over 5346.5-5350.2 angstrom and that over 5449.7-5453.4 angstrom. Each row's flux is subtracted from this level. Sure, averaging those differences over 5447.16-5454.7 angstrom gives 0.0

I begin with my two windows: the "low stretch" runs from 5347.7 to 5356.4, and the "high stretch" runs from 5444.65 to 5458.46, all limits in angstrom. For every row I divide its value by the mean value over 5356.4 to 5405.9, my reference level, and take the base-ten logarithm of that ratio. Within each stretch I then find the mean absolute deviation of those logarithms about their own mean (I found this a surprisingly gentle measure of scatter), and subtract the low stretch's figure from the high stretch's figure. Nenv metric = -0.0009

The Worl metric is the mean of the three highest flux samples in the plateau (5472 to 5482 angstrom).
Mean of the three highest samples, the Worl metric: 6.99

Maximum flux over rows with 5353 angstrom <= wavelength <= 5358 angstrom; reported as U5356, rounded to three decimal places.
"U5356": 7.161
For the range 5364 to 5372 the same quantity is 6.937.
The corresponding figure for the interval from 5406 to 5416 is 7.626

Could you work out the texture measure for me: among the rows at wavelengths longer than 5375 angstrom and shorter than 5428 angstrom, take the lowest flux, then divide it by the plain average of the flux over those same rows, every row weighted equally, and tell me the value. 0.918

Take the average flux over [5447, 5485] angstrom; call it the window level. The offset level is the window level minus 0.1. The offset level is 6.61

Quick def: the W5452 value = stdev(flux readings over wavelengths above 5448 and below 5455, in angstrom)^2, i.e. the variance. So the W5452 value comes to 0.00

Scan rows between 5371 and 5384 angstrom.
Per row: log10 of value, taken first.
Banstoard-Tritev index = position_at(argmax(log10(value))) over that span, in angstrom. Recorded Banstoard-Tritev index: 5379.23 angstrom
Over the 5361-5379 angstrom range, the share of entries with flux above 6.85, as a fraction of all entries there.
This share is 0.57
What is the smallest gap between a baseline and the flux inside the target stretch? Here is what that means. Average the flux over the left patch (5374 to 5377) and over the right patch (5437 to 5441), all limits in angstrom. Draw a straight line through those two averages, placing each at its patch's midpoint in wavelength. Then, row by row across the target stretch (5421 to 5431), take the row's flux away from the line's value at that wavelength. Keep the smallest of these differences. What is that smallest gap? -0.30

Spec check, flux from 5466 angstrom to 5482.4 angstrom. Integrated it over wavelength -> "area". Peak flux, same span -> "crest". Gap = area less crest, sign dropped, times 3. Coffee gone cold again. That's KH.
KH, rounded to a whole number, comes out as 318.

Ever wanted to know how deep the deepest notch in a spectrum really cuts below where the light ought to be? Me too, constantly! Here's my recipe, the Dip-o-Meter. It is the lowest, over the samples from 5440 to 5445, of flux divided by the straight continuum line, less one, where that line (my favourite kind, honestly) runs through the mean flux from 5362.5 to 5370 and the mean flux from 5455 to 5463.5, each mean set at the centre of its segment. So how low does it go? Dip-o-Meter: 0.13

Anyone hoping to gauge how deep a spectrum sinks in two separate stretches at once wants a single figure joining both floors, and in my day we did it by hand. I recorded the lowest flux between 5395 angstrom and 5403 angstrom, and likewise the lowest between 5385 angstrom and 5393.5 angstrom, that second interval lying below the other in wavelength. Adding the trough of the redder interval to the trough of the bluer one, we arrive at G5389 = 13.8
